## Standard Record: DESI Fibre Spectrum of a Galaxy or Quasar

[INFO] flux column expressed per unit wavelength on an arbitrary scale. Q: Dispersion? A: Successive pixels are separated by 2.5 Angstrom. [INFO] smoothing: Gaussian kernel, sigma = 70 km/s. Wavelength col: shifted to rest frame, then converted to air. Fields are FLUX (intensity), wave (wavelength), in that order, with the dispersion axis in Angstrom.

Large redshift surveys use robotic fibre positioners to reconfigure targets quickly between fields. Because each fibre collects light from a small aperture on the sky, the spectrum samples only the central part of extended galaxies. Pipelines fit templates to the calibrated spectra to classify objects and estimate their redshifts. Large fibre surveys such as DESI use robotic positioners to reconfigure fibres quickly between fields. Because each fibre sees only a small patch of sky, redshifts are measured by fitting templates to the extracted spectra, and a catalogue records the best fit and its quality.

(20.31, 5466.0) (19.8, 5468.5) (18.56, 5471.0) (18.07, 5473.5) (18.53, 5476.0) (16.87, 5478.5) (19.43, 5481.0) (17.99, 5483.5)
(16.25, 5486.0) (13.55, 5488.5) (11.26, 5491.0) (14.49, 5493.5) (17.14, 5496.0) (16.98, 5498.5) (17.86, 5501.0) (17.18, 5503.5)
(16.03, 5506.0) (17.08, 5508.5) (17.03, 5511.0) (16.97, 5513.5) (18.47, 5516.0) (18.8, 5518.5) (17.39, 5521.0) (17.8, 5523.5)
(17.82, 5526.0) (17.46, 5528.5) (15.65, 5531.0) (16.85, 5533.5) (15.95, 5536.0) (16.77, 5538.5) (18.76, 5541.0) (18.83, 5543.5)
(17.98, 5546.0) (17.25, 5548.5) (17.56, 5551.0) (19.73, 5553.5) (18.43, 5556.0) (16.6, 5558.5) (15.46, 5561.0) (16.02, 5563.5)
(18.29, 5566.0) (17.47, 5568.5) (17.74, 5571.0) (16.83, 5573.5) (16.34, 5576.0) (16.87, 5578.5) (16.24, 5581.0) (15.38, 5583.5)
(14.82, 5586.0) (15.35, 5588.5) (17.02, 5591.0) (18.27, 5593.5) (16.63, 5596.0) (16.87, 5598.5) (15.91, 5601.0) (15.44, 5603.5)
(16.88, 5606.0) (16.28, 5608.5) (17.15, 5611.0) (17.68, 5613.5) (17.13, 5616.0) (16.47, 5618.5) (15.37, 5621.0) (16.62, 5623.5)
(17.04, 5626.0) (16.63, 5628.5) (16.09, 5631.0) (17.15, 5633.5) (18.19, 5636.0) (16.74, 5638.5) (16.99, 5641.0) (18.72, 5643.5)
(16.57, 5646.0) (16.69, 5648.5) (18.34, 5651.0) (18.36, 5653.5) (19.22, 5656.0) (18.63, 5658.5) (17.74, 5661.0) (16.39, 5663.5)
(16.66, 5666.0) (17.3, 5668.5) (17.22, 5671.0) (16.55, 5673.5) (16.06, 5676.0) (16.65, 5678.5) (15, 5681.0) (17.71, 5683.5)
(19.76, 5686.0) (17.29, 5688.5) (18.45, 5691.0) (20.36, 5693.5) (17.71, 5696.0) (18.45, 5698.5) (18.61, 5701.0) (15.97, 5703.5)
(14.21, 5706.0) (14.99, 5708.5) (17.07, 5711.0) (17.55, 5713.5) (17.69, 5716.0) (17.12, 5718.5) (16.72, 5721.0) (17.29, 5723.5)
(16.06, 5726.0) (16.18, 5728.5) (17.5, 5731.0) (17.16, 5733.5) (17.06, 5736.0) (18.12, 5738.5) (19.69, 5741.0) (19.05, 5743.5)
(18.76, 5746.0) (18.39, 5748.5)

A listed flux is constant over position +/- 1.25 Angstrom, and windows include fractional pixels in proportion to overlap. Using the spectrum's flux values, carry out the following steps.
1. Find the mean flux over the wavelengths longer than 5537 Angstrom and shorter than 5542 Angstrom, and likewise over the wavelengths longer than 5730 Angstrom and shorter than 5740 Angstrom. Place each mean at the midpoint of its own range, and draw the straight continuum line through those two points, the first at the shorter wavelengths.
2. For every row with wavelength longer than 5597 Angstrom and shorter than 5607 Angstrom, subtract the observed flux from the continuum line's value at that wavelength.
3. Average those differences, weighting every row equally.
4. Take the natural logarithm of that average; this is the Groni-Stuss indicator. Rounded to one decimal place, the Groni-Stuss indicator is 0.3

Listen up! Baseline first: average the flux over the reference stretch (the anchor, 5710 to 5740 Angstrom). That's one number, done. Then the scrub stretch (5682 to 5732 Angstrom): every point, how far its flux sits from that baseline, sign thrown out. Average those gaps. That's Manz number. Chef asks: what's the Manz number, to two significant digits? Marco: 1.1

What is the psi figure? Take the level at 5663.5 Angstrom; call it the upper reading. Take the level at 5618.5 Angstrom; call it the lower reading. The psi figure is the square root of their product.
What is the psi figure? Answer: 16.4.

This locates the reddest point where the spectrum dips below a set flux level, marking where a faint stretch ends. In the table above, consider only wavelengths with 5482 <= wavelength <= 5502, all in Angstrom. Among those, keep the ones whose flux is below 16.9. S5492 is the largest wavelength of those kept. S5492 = 5493.5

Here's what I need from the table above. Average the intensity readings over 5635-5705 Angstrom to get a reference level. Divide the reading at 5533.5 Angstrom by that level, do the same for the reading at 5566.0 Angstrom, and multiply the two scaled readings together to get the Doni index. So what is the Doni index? 1.00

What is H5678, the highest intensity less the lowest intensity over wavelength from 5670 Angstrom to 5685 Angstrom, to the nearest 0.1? 2.7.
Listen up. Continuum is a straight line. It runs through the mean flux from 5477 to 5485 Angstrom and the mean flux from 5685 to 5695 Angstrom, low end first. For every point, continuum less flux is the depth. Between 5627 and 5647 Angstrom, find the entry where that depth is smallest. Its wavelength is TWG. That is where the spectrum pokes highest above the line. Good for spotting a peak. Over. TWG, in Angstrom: 5643.5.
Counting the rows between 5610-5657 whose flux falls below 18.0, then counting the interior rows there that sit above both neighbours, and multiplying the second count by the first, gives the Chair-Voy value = 56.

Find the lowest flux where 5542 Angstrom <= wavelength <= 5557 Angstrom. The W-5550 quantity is 17.25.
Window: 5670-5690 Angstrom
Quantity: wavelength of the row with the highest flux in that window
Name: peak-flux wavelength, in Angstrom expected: 5686.0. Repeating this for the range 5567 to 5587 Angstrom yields 5571.0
